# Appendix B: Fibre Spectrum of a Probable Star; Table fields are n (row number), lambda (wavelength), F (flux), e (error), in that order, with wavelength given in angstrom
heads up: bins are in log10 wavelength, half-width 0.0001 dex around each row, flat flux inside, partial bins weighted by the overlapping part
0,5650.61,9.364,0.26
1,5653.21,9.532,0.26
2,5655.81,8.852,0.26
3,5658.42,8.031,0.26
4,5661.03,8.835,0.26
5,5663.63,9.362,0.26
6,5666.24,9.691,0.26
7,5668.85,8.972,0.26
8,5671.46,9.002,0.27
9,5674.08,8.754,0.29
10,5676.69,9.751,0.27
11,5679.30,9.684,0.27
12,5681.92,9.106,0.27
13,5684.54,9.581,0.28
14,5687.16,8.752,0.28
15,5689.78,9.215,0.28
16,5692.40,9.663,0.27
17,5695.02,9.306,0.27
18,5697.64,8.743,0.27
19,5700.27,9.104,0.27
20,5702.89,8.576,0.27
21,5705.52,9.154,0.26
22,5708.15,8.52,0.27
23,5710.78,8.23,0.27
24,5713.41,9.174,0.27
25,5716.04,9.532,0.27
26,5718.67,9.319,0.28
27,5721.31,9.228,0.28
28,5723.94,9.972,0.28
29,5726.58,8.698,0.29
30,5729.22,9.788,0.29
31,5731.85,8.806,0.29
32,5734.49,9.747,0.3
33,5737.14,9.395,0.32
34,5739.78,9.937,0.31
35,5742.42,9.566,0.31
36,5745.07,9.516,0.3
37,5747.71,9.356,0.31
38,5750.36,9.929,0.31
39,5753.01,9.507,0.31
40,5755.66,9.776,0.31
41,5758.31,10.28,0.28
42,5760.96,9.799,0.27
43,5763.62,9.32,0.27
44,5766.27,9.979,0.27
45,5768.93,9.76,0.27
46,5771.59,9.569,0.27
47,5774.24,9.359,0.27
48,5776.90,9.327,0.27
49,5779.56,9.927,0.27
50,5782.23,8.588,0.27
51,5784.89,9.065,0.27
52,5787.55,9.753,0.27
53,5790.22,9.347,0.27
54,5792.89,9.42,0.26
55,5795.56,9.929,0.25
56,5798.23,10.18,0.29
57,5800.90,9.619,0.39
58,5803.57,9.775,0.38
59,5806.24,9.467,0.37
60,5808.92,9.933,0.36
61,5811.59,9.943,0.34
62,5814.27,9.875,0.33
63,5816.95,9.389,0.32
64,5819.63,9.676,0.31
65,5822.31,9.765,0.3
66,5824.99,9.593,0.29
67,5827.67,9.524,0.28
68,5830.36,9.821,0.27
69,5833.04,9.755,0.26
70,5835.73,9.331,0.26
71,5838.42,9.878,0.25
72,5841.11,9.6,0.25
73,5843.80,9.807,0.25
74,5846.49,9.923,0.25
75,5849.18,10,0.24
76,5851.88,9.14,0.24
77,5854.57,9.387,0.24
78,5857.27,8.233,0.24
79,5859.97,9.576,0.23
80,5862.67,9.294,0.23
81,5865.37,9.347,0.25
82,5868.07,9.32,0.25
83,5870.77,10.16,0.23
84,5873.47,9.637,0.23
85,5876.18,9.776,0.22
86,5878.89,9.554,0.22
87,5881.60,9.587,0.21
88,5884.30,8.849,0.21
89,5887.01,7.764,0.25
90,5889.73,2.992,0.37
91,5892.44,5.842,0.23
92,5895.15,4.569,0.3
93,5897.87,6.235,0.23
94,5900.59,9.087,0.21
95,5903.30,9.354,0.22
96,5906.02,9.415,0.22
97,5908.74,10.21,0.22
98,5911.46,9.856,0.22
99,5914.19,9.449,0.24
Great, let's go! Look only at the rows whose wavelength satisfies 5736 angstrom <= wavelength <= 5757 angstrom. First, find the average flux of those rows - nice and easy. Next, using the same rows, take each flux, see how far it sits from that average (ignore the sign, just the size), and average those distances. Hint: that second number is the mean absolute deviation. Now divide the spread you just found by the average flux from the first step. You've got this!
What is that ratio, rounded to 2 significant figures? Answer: 0.020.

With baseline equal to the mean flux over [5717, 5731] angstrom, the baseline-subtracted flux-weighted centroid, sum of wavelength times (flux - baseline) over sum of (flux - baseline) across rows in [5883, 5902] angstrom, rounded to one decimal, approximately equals 5892.5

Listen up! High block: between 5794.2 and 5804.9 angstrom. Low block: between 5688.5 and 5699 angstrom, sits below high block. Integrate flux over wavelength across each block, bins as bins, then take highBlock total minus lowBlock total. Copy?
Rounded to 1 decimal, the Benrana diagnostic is 8.7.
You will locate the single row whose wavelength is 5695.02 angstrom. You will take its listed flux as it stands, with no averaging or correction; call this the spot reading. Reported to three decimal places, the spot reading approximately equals 9.306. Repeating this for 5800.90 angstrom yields 9.619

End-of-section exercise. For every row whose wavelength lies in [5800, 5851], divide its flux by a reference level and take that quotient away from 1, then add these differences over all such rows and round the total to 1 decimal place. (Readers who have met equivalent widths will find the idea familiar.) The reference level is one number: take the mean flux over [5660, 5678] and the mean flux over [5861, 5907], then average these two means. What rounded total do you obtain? -2.1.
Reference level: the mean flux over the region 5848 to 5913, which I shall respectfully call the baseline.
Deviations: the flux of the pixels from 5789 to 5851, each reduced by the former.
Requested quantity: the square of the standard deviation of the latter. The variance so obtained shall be 0.05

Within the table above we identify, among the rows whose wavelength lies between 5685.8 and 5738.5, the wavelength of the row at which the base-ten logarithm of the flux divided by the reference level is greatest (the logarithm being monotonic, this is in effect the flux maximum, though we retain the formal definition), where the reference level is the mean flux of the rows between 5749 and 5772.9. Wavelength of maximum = 5723.94 angstrom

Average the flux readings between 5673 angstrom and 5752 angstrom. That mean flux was 9.27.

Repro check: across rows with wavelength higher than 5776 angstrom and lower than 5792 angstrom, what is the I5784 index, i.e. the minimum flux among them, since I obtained 8.588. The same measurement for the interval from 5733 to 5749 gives 9.356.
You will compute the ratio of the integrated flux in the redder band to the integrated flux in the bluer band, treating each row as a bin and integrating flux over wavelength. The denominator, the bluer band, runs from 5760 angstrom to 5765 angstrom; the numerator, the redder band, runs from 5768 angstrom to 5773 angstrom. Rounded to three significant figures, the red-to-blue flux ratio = 1.01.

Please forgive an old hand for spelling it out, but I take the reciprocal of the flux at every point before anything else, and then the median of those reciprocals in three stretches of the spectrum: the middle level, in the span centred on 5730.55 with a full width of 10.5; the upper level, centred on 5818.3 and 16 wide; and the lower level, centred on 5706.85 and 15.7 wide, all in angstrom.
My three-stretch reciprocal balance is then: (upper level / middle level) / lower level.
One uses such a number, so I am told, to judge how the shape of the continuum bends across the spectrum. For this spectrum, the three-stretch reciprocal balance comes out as 8.4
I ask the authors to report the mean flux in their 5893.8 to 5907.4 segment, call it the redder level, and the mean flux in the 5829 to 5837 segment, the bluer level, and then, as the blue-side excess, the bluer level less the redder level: 1.9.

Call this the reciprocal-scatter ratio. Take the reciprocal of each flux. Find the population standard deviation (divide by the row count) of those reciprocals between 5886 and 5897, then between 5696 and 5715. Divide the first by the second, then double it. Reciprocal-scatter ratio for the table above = 34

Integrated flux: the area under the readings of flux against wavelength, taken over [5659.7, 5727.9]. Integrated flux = 624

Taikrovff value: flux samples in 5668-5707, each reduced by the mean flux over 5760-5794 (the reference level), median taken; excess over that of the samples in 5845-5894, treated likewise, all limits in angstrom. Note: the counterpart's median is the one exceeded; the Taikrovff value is -0.26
